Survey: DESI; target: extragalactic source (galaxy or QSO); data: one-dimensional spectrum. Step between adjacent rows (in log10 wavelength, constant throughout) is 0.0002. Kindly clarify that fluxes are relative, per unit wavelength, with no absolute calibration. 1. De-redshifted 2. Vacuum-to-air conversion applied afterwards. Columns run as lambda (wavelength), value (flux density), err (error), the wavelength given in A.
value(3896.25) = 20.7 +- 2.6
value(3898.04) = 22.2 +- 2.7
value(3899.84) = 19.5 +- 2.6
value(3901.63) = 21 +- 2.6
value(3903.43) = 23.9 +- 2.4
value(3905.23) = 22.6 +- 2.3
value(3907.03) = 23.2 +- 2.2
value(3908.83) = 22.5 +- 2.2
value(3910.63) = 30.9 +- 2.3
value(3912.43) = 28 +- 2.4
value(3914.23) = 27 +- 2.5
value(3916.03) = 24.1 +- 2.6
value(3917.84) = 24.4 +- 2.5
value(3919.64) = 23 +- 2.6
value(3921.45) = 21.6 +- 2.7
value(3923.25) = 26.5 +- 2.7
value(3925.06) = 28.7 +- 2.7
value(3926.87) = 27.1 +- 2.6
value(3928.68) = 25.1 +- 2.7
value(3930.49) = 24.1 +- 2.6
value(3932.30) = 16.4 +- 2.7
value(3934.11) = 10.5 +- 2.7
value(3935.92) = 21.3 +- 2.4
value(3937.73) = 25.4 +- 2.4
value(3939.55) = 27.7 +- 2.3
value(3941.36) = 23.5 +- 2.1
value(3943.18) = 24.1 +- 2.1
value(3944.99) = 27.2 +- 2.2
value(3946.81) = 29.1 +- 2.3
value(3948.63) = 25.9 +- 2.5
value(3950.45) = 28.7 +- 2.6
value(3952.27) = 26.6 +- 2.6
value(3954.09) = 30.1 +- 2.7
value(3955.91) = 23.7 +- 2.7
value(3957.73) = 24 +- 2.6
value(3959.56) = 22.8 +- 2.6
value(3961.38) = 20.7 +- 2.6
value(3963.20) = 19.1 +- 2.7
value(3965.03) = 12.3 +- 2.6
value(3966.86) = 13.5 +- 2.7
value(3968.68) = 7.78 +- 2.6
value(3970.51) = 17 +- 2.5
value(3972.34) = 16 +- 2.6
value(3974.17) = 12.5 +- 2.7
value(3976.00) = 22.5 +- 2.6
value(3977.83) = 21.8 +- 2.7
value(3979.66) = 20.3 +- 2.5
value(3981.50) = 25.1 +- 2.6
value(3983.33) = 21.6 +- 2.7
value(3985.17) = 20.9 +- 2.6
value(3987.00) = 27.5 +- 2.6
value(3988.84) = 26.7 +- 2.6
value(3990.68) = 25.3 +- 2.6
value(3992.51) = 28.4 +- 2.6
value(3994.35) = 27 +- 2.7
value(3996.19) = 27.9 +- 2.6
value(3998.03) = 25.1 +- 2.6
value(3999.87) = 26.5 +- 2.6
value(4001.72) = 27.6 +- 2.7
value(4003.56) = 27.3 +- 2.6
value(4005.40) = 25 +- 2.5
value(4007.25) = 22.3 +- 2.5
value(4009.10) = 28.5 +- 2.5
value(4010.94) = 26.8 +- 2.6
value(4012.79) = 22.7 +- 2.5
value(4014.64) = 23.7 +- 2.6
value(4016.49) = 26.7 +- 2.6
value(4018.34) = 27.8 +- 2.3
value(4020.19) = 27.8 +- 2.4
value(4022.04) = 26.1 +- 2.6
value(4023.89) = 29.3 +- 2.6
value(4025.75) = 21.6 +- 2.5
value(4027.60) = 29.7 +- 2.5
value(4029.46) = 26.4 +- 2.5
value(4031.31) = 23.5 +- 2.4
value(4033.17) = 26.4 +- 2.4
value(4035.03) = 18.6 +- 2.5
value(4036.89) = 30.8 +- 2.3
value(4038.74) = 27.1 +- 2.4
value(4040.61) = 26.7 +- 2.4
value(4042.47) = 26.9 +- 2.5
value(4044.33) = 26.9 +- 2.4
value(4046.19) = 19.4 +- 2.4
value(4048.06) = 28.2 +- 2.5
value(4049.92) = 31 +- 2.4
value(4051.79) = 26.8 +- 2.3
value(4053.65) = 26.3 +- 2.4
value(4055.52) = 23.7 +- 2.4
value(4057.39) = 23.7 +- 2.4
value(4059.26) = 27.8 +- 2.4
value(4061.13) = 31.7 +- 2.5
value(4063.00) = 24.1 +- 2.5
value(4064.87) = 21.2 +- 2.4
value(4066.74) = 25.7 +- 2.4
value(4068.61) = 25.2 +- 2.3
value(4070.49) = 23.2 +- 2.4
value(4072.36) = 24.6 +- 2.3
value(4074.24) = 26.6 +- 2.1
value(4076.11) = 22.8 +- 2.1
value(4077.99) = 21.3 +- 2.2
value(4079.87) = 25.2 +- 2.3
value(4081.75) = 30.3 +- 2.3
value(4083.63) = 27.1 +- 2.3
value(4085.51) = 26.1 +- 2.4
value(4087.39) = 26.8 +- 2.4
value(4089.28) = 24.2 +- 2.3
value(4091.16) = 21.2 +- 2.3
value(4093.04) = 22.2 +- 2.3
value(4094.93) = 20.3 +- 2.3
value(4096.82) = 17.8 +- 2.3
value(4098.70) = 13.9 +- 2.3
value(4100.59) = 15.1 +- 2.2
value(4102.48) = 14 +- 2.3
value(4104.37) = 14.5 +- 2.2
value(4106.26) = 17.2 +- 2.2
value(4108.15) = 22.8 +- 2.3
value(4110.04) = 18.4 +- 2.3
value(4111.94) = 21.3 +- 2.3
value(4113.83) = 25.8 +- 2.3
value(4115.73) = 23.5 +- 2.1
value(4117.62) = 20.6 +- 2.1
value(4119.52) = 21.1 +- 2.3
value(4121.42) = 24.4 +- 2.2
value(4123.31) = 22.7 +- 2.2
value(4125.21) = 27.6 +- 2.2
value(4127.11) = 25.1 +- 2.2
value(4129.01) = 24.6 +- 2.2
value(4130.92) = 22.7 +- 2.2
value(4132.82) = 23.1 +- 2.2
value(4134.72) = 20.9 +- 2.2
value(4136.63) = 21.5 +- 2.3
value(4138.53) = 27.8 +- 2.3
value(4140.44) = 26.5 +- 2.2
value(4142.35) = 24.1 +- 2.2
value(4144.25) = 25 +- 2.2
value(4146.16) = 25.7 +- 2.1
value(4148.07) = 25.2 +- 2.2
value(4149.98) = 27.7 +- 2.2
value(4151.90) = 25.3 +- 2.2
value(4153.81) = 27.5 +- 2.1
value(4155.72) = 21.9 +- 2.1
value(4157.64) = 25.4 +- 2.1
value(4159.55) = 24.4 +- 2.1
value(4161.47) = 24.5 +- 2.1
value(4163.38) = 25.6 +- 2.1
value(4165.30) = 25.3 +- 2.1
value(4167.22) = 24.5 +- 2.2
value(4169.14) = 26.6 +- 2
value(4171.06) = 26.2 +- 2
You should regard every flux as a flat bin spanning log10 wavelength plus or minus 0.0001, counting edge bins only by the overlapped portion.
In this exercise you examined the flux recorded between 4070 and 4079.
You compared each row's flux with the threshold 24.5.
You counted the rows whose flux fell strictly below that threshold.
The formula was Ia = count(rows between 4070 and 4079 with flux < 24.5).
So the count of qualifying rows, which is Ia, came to 3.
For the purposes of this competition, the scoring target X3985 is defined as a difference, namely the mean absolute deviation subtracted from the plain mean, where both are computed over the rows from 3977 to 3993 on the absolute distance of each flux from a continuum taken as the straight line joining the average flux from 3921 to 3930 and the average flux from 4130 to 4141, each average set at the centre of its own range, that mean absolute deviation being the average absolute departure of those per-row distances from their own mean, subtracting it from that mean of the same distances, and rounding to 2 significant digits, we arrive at 1.2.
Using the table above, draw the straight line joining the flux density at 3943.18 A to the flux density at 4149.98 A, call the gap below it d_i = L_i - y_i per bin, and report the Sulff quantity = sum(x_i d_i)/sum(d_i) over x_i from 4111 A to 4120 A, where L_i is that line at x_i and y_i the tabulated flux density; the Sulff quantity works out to 4116.2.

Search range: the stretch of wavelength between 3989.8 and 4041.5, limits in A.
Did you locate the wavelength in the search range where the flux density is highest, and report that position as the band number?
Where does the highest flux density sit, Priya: 4036.89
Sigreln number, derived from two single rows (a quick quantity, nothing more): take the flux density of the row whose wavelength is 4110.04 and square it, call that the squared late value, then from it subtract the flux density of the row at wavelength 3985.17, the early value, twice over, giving 297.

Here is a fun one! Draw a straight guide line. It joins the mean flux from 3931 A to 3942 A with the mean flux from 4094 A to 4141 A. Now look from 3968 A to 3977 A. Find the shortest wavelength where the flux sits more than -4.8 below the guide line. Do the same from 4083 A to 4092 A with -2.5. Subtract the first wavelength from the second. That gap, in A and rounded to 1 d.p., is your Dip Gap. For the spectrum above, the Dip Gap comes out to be 122.5 A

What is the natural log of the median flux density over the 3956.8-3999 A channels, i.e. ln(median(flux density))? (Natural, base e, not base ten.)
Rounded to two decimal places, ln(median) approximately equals 3.08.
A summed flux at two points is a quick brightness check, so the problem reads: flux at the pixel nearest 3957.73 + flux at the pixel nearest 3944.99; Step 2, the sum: 51.2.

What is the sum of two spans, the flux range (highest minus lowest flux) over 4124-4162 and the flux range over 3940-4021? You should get 29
